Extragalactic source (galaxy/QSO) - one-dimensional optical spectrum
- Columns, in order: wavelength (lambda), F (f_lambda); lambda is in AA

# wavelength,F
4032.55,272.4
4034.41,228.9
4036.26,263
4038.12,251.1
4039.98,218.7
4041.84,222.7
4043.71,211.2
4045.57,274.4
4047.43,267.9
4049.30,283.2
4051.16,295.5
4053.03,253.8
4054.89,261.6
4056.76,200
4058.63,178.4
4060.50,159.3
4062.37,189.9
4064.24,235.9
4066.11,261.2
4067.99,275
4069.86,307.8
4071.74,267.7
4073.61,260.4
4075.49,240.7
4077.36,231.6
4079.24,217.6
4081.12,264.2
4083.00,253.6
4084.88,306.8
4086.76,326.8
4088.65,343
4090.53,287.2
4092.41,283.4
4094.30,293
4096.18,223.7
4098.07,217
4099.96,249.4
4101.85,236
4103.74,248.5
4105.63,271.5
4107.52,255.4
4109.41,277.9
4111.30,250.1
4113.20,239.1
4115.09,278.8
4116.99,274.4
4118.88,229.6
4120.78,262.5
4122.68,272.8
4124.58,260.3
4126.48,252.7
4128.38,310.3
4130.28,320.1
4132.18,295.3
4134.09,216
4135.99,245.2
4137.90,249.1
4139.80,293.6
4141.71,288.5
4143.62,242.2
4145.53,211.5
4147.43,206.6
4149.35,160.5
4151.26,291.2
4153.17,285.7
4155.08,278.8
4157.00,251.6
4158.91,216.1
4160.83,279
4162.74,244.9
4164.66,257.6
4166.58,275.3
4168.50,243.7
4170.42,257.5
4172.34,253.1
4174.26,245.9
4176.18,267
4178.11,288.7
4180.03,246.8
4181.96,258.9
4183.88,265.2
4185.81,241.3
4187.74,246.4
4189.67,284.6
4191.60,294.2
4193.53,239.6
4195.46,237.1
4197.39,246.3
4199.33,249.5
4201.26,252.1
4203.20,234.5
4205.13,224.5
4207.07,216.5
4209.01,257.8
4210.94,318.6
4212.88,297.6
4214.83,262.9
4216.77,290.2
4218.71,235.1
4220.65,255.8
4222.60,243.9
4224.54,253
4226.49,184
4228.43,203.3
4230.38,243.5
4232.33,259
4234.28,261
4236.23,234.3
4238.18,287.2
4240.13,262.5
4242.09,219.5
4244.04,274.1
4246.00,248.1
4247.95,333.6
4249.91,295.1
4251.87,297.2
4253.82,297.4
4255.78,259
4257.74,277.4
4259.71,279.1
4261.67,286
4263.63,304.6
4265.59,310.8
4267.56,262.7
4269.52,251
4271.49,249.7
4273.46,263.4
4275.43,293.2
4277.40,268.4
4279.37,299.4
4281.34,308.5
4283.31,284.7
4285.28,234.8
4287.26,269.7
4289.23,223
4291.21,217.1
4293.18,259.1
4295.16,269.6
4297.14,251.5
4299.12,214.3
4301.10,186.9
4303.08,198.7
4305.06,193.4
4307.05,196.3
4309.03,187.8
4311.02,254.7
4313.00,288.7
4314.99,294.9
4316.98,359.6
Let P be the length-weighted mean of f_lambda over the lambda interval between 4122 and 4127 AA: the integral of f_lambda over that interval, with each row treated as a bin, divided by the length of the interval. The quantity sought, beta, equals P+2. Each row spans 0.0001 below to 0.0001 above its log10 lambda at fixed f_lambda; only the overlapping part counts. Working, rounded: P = 262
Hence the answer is 264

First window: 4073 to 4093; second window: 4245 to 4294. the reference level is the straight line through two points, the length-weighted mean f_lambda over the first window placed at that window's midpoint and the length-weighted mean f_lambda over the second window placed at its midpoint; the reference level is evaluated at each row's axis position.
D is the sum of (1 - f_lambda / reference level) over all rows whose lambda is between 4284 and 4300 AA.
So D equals 0.9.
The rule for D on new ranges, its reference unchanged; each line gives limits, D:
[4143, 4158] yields 1.0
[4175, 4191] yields 0.4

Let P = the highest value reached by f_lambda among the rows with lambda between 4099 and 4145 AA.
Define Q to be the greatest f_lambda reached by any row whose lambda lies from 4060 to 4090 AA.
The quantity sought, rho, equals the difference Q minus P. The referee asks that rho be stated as 23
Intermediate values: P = 320.1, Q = 343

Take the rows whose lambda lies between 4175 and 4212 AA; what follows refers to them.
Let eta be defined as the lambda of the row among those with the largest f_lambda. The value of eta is 4210.94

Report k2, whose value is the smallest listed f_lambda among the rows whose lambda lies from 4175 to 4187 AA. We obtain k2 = 241.3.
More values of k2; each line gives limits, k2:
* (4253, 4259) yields 259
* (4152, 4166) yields 216.1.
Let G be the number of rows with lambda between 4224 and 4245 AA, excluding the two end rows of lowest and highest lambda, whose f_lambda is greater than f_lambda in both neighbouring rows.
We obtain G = 2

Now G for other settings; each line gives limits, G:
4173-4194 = 3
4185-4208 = 2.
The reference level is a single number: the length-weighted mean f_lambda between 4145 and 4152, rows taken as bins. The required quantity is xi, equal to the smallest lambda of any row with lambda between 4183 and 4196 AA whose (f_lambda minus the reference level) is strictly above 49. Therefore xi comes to 4183.88 AA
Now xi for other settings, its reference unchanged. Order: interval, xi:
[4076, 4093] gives 4084.88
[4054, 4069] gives 4067.99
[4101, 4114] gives 4105.63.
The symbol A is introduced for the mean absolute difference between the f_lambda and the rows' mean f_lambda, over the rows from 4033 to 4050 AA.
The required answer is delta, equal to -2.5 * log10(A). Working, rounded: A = 23.5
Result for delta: -3.43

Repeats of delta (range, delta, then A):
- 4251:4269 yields -2.91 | 14.6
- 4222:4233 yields -3.49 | 25.0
